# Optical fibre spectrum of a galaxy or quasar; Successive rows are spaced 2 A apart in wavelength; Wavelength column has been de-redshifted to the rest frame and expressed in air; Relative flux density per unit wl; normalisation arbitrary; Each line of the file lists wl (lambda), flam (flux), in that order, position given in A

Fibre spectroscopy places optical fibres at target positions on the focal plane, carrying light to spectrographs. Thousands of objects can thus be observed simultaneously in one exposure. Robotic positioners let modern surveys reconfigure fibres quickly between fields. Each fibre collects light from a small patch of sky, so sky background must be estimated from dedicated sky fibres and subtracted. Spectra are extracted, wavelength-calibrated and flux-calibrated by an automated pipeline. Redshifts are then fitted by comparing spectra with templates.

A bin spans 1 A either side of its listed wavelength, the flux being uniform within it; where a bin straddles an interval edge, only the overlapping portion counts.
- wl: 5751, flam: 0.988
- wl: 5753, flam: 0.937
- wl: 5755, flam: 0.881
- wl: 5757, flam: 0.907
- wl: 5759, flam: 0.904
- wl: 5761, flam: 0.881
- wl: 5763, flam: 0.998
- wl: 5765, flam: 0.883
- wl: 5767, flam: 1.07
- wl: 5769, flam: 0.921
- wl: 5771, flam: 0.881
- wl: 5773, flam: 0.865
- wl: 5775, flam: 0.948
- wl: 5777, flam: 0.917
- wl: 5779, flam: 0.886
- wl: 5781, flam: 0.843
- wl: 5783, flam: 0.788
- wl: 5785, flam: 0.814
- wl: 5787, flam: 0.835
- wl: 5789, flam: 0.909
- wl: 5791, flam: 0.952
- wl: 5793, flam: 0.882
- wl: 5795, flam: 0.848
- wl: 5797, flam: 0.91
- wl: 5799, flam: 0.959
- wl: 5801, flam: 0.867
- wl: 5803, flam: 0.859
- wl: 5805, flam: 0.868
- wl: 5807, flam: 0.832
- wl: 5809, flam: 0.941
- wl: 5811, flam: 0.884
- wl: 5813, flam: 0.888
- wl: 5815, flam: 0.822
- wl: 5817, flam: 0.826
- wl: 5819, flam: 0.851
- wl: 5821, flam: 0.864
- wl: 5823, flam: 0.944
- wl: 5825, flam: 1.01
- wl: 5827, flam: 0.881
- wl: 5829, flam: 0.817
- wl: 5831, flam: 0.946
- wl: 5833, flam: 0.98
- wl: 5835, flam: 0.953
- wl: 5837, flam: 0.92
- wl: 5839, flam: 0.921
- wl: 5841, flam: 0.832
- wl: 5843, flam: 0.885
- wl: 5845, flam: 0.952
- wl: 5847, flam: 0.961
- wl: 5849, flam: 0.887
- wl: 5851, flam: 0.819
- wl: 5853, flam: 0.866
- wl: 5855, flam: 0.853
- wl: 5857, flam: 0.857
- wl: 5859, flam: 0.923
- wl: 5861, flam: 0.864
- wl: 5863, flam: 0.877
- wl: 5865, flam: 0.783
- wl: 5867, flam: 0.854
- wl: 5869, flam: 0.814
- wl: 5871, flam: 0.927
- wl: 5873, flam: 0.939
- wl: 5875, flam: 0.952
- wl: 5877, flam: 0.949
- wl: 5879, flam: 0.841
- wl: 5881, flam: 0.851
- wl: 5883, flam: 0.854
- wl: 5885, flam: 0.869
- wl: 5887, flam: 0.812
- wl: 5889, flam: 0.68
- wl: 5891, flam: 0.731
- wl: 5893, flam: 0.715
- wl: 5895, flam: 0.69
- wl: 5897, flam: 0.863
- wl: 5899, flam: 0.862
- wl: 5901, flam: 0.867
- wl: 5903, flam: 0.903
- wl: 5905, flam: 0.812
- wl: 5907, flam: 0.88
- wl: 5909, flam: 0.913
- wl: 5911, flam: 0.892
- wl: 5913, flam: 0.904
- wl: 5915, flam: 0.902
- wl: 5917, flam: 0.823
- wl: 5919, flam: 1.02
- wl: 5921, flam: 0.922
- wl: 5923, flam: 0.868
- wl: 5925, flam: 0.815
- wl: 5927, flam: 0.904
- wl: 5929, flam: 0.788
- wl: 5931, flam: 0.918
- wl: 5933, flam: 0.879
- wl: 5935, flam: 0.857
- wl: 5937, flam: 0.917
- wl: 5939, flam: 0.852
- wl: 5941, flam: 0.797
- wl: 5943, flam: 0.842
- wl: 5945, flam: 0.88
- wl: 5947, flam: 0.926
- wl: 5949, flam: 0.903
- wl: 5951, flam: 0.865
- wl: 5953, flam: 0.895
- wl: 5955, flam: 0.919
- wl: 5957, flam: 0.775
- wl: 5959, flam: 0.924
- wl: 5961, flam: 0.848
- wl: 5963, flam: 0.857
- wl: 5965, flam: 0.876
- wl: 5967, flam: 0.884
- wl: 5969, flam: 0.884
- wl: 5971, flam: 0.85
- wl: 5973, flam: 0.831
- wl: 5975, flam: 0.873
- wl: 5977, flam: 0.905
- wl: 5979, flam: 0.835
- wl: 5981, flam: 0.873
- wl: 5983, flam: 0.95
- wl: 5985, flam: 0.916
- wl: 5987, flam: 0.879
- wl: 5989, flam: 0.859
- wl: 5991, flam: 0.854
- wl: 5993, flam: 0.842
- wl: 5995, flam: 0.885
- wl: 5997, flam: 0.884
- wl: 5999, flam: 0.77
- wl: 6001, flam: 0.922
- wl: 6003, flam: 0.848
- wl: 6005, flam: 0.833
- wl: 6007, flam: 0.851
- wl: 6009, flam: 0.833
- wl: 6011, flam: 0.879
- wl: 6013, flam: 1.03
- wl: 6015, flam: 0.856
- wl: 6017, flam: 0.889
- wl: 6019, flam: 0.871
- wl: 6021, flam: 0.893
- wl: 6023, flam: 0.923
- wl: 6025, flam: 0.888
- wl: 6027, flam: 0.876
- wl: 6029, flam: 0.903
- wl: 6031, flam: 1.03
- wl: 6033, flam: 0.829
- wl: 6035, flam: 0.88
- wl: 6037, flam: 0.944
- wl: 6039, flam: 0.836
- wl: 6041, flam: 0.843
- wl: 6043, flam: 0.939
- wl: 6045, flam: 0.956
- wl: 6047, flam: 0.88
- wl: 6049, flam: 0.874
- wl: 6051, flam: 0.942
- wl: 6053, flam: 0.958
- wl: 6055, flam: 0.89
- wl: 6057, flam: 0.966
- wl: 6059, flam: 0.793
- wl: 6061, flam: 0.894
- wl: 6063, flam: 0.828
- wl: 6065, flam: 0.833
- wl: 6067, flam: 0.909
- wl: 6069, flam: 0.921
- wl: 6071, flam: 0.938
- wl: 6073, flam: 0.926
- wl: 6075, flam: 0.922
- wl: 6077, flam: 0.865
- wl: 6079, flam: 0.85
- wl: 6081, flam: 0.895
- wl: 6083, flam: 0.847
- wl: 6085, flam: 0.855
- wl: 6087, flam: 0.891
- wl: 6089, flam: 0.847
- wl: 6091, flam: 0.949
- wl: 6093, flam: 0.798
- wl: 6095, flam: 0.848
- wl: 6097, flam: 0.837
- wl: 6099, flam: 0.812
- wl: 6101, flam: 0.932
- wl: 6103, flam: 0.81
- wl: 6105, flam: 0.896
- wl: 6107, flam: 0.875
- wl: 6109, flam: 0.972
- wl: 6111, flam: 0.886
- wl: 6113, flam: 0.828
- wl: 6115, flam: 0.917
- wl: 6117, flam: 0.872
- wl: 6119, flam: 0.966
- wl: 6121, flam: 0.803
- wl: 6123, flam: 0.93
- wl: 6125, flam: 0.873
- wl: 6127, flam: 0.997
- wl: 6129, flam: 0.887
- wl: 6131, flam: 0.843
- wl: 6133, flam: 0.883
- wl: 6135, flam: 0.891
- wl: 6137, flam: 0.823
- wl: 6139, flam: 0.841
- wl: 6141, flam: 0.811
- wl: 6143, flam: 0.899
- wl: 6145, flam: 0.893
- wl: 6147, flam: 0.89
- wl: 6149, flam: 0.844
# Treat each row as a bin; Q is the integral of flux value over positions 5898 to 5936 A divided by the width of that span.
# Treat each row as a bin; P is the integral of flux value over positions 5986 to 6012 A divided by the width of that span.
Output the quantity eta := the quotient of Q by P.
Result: 1.03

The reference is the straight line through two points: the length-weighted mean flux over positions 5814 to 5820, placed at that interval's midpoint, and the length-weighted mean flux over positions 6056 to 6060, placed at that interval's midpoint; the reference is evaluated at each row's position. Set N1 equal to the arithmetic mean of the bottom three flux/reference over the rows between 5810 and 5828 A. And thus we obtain 1.00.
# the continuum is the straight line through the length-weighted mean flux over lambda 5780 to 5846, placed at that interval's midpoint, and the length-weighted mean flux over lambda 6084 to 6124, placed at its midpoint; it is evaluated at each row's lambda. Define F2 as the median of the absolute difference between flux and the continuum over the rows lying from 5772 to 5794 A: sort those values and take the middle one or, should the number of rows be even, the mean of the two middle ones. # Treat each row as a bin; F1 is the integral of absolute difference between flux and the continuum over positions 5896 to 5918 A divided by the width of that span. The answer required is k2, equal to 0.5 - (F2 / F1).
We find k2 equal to -1.22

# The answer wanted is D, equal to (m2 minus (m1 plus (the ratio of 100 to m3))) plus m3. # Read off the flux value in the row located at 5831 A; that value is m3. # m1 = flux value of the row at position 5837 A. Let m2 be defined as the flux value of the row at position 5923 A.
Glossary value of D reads -105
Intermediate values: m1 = 0.92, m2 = 0.868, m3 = 0.946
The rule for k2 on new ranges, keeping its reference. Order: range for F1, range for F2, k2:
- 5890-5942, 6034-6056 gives -0.29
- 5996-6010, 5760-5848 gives -0.47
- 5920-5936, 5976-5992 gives -0.17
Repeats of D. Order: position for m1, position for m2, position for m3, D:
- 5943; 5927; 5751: -100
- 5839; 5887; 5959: -107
